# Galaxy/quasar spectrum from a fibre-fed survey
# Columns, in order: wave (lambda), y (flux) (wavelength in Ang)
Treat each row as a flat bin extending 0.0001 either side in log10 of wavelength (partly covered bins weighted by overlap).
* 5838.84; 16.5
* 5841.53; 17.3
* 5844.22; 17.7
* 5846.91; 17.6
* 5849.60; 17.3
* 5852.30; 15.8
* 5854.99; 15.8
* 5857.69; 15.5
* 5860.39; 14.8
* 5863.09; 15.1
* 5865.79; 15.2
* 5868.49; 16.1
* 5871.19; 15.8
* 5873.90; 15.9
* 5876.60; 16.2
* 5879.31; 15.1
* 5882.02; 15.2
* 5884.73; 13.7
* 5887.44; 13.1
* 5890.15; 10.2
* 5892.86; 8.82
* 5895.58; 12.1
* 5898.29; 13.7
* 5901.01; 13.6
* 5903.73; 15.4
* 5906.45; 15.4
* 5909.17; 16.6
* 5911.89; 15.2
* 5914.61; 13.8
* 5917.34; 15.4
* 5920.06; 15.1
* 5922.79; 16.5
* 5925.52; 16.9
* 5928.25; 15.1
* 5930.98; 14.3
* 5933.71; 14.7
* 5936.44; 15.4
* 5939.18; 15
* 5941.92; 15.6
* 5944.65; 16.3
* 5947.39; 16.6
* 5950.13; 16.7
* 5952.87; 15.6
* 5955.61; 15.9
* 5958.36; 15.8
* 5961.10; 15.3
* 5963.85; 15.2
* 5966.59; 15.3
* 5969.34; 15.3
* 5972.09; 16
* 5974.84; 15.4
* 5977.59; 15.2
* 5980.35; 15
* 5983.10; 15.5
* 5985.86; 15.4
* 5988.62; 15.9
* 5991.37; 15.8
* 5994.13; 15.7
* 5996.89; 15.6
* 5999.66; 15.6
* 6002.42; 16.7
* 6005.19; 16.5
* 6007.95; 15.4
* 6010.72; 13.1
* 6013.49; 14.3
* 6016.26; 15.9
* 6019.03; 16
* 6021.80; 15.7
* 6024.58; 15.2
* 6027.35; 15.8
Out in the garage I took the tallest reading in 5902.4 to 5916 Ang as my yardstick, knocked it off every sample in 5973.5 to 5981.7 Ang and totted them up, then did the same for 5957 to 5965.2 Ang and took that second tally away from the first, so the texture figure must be -1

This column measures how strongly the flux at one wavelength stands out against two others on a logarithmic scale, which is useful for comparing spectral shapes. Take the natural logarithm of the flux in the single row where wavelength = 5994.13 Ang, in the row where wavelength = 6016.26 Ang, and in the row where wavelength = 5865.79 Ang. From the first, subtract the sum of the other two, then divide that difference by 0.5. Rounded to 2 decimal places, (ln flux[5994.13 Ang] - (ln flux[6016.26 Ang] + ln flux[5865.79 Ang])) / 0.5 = -5.47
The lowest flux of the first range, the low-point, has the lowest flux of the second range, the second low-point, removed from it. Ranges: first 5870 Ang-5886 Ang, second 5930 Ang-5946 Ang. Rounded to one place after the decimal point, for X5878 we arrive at -0.6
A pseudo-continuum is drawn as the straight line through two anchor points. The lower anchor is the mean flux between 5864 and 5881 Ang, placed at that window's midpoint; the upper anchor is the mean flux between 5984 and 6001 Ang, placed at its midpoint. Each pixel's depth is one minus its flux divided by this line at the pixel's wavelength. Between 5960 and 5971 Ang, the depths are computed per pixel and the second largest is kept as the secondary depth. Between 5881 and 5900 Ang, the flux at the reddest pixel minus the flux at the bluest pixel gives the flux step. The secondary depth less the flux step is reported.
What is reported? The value 1.5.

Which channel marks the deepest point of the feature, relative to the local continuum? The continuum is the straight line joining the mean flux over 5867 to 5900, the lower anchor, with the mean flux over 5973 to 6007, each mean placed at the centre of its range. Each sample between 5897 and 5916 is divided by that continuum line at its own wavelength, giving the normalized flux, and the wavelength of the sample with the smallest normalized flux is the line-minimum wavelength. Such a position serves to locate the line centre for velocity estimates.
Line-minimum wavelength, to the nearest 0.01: 5914.61 Ang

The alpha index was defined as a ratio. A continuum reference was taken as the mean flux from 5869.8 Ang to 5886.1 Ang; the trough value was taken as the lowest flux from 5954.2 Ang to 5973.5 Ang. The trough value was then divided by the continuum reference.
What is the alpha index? 0.99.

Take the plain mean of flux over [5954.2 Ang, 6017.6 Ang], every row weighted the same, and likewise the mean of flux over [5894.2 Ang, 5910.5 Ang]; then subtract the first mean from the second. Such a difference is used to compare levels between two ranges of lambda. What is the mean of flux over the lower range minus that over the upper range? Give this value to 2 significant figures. -1.0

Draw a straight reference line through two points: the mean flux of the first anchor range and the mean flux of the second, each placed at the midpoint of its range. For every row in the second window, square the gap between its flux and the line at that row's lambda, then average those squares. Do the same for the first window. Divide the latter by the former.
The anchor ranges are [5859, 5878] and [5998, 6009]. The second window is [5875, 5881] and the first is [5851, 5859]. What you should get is 0.2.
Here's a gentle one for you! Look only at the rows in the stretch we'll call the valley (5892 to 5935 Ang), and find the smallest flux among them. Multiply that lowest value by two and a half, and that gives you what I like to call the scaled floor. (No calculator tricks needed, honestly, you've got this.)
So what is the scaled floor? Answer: 22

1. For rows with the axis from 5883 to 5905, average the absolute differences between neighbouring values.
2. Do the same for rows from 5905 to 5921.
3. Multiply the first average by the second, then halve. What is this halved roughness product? 1.0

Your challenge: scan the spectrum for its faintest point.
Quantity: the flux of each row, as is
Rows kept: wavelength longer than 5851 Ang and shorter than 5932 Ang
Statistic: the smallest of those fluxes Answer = 8.82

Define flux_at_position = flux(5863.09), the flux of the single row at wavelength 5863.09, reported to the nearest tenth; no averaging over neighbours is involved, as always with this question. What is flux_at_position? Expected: 15.1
